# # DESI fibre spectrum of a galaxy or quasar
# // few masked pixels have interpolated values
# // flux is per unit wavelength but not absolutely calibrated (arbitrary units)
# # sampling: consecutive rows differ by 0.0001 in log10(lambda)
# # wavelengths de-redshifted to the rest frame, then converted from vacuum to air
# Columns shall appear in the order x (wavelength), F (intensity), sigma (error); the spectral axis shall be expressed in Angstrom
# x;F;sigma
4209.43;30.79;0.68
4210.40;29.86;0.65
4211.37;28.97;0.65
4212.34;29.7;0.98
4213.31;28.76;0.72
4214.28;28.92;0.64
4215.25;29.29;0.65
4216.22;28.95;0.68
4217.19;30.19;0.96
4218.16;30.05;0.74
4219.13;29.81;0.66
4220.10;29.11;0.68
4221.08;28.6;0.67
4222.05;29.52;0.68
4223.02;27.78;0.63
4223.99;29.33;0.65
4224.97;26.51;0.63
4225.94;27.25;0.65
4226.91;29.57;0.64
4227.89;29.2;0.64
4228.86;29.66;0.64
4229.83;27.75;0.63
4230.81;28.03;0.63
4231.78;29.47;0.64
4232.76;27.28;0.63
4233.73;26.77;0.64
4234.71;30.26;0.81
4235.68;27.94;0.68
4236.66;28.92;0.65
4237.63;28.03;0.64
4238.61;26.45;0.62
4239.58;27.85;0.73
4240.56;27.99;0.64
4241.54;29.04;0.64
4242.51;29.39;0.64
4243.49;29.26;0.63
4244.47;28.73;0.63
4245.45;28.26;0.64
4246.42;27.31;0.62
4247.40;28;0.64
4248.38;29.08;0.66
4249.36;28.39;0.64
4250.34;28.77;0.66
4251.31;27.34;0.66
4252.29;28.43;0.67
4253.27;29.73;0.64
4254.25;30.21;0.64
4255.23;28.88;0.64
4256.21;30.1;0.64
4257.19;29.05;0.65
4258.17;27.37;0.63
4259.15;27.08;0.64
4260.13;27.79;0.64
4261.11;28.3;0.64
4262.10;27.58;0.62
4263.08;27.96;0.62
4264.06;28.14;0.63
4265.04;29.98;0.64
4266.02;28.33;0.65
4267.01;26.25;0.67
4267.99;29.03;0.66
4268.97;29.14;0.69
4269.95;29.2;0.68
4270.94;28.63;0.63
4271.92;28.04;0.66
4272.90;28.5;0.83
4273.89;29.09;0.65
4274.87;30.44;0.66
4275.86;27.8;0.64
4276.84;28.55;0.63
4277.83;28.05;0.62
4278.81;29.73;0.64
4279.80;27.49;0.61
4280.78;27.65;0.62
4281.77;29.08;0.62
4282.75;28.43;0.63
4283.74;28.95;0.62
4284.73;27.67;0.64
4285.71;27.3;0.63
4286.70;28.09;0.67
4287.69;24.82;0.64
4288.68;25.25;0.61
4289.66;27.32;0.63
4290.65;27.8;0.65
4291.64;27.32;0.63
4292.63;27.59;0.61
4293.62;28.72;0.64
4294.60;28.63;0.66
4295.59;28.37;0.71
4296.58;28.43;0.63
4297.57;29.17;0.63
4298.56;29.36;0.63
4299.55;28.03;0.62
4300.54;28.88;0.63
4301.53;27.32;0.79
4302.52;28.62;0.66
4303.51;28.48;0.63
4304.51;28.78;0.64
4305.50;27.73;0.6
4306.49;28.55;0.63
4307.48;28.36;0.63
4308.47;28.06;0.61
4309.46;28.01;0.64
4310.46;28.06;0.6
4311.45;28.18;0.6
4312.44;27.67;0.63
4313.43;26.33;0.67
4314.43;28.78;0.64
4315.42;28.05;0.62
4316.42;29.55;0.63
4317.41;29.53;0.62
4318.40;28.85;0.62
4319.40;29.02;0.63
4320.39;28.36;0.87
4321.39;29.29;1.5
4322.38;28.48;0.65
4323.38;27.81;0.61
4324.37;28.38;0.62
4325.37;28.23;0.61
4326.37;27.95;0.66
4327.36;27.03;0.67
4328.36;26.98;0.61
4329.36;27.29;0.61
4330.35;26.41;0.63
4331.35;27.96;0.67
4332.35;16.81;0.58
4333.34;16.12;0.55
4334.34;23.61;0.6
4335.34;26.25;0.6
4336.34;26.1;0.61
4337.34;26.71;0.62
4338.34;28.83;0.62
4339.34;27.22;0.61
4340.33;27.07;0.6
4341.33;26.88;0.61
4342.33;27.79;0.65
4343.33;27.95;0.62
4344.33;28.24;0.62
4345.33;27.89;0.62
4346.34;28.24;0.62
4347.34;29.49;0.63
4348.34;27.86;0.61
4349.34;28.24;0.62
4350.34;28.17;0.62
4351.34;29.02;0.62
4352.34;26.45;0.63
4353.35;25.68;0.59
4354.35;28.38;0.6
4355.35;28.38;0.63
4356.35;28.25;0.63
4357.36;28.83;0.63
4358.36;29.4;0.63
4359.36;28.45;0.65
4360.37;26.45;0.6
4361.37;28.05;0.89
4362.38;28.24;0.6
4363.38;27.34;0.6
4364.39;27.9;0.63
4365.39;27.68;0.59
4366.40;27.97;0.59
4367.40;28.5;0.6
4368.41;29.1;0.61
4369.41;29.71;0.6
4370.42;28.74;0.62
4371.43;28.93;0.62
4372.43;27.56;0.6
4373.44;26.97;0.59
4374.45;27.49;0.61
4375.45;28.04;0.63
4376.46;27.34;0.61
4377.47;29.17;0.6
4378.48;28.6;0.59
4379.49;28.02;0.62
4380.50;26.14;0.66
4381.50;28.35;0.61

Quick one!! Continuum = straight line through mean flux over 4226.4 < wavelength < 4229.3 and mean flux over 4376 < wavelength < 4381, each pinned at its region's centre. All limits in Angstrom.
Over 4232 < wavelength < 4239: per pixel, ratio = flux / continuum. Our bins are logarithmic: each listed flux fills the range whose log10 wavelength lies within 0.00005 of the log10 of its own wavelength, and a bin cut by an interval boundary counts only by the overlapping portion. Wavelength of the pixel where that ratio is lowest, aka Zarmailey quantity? 4238.61 Angstrom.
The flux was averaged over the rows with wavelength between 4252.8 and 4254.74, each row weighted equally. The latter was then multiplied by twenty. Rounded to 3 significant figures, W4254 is 599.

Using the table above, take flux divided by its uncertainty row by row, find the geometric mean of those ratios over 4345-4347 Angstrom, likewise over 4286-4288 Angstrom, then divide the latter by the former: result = 0.89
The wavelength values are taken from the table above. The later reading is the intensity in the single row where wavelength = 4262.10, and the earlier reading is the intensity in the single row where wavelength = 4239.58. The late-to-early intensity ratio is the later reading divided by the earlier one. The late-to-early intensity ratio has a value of 0.99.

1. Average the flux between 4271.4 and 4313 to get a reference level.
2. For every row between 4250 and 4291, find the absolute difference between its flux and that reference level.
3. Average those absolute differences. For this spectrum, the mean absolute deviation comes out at 0.89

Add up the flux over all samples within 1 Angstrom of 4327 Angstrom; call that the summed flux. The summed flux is 55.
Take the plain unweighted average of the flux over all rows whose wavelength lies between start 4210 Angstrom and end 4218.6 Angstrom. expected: 29.4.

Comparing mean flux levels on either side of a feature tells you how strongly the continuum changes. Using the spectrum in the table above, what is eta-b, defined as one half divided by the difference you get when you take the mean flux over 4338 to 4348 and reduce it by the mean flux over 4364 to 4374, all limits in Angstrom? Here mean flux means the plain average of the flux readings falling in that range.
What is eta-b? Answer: -1.4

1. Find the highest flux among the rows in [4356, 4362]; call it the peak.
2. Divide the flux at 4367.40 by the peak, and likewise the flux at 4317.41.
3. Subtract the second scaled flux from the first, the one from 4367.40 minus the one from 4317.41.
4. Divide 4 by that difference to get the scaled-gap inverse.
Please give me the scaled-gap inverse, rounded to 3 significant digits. -114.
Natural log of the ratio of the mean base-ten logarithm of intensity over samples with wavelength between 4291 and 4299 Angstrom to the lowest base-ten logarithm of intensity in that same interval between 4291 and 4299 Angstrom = 0.012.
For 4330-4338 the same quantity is 0.124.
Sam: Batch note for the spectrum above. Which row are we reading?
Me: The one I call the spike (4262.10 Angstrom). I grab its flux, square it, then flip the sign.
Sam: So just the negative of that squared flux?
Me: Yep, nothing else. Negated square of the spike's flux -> -761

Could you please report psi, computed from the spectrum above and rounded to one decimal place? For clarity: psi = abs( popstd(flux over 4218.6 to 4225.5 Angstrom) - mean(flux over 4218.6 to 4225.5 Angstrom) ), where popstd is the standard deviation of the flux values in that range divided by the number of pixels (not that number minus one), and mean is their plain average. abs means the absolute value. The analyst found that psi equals 27.6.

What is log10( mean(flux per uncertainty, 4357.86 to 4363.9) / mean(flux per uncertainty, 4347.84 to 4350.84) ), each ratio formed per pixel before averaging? -0.02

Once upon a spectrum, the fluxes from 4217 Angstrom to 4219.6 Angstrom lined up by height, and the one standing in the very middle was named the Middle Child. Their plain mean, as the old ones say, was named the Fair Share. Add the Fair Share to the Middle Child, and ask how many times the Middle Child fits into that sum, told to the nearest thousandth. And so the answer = 1.999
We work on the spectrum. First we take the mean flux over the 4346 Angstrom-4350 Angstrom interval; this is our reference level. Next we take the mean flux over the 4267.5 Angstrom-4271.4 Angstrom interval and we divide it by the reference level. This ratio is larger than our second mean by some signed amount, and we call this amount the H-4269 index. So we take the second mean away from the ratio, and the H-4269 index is -28.0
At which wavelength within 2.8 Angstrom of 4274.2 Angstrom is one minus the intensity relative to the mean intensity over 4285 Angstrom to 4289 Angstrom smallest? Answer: 4274.87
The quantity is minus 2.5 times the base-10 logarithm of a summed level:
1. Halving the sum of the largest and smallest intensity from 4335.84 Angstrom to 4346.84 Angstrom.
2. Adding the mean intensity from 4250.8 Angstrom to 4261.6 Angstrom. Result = -4.37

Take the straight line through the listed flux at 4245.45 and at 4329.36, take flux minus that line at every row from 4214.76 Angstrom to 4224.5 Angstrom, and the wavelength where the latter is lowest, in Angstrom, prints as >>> 4223.02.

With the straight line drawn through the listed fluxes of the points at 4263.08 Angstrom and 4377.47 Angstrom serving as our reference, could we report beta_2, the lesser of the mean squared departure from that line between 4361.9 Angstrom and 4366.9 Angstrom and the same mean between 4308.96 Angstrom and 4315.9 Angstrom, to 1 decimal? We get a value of 0.9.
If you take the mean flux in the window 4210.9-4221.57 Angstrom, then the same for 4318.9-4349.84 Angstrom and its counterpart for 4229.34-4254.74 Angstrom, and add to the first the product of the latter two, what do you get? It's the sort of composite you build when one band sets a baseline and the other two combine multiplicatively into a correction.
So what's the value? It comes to 794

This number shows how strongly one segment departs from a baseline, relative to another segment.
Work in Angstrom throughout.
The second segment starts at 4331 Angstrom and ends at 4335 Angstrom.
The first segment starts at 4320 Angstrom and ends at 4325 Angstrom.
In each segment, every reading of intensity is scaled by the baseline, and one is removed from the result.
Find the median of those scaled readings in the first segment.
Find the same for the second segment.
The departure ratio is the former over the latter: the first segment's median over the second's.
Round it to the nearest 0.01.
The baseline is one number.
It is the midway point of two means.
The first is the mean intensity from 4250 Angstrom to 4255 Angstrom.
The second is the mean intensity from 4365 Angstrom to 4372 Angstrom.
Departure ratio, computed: 0.05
